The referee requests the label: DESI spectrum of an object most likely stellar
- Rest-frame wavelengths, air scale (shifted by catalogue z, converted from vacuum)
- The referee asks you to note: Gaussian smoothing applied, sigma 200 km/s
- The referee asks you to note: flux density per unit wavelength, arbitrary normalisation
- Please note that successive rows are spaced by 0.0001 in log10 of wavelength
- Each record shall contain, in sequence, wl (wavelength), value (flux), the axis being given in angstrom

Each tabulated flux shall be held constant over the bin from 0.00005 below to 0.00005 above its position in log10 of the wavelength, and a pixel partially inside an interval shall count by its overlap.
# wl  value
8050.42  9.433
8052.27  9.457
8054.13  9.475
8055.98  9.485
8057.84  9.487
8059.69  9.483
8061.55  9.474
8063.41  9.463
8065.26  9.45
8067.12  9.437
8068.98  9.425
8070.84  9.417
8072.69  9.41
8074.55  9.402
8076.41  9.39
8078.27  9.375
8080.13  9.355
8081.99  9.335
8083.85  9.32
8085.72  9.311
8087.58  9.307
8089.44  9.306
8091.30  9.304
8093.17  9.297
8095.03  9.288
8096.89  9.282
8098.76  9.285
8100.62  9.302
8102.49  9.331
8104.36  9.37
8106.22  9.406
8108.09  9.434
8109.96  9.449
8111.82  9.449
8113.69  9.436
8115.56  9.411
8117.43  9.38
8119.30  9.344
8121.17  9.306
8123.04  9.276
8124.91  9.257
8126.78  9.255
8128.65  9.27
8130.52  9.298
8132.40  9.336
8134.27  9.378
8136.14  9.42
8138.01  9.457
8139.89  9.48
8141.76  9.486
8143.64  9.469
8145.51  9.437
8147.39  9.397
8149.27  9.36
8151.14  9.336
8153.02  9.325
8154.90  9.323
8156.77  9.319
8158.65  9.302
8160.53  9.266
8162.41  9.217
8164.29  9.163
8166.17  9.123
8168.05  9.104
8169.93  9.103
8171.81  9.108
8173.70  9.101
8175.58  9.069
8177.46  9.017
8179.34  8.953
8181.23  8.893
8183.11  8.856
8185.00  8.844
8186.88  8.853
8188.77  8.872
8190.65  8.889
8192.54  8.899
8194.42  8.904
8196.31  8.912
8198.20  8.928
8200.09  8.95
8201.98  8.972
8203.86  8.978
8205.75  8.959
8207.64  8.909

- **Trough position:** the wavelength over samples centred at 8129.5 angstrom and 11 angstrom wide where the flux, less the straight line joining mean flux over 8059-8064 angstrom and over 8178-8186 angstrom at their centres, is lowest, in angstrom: 8124.91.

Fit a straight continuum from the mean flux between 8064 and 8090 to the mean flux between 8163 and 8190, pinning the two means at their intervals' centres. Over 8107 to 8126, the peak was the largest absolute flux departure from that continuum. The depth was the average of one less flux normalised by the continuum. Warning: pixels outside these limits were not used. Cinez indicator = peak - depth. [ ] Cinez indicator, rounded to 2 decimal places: 0.22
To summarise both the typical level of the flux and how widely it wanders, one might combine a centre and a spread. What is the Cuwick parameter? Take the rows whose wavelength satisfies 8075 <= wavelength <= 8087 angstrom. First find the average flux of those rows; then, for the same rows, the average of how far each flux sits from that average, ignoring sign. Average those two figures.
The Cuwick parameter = 4.69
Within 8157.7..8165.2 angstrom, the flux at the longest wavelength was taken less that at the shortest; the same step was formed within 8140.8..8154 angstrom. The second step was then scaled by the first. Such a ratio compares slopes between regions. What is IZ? 1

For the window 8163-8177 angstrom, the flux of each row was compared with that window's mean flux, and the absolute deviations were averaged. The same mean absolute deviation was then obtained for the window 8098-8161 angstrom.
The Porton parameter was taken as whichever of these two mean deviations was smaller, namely 0.019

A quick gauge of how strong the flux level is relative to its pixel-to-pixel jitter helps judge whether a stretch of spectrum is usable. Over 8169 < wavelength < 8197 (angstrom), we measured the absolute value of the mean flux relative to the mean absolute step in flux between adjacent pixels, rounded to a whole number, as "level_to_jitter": 372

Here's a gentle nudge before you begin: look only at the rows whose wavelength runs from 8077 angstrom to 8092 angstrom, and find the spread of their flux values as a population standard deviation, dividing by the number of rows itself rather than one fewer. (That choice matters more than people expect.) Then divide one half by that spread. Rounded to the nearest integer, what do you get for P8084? 20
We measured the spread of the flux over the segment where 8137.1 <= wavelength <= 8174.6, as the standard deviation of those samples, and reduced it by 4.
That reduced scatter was -3.86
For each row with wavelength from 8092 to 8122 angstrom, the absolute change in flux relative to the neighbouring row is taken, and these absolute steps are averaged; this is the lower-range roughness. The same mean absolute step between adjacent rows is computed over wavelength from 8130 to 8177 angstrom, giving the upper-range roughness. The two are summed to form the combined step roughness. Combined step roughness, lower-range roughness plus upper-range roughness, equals 0.047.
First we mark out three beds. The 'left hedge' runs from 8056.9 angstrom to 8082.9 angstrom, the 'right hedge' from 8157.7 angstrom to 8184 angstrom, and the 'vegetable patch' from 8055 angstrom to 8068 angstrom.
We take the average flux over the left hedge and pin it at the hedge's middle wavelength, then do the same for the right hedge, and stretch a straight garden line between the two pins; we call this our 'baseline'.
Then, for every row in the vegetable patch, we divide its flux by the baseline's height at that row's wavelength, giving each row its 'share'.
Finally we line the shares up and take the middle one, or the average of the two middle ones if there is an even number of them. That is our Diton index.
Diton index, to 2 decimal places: 1.00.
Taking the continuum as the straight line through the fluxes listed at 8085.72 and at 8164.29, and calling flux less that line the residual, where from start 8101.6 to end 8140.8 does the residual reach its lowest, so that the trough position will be 8124.91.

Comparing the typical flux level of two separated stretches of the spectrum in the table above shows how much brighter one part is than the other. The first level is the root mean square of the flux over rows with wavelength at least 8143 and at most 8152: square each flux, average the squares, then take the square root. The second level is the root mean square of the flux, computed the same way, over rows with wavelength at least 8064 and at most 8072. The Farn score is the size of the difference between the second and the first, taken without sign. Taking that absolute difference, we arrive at 0.03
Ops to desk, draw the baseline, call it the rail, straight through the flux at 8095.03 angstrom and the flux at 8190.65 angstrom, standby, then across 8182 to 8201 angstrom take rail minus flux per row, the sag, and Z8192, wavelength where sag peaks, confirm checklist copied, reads 8185.00 angstrom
